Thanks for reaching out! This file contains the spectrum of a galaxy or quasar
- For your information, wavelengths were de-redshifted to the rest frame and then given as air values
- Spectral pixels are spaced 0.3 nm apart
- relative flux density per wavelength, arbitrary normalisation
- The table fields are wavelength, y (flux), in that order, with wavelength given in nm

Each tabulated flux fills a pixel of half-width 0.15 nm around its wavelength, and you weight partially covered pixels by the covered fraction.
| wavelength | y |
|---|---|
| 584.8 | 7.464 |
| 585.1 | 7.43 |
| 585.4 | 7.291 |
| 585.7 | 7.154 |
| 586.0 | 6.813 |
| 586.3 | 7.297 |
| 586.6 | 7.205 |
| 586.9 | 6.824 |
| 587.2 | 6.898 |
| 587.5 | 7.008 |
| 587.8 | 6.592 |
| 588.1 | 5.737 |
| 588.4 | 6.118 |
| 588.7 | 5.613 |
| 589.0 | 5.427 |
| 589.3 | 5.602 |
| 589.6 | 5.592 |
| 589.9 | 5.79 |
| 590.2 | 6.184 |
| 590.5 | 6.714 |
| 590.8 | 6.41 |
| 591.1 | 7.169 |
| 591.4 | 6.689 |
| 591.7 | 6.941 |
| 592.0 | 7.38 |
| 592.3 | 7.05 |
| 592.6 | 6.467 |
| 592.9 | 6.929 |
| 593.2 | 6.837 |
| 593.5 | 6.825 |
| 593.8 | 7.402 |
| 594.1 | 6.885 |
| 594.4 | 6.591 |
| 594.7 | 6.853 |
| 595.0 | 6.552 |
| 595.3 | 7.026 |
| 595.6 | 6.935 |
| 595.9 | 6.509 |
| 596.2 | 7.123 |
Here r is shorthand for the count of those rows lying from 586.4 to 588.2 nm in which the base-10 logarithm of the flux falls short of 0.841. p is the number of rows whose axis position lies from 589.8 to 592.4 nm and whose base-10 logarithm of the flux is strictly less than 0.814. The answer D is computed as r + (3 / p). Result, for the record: 5.0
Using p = 3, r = 4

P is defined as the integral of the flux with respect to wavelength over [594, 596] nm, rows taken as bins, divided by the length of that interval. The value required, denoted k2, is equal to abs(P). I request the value 6.77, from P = 6.77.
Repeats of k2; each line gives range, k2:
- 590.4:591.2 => 6.74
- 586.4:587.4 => 6.99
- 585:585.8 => 7.29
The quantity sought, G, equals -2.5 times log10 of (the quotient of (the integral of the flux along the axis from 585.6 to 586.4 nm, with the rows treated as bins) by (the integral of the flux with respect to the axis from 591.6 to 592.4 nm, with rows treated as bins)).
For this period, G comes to 0.01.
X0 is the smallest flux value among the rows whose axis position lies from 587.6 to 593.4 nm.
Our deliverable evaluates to 5.427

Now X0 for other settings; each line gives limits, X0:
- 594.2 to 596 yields 6.509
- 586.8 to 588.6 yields 5.737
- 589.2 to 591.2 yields 5.592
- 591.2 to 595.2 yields 6.467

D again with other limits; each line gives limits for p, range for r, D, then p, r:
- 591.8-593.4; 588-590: 10.0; 1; 7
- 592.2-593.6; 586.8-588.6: 8.0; 1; 5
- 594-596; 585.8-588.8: 10.0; 1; 7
